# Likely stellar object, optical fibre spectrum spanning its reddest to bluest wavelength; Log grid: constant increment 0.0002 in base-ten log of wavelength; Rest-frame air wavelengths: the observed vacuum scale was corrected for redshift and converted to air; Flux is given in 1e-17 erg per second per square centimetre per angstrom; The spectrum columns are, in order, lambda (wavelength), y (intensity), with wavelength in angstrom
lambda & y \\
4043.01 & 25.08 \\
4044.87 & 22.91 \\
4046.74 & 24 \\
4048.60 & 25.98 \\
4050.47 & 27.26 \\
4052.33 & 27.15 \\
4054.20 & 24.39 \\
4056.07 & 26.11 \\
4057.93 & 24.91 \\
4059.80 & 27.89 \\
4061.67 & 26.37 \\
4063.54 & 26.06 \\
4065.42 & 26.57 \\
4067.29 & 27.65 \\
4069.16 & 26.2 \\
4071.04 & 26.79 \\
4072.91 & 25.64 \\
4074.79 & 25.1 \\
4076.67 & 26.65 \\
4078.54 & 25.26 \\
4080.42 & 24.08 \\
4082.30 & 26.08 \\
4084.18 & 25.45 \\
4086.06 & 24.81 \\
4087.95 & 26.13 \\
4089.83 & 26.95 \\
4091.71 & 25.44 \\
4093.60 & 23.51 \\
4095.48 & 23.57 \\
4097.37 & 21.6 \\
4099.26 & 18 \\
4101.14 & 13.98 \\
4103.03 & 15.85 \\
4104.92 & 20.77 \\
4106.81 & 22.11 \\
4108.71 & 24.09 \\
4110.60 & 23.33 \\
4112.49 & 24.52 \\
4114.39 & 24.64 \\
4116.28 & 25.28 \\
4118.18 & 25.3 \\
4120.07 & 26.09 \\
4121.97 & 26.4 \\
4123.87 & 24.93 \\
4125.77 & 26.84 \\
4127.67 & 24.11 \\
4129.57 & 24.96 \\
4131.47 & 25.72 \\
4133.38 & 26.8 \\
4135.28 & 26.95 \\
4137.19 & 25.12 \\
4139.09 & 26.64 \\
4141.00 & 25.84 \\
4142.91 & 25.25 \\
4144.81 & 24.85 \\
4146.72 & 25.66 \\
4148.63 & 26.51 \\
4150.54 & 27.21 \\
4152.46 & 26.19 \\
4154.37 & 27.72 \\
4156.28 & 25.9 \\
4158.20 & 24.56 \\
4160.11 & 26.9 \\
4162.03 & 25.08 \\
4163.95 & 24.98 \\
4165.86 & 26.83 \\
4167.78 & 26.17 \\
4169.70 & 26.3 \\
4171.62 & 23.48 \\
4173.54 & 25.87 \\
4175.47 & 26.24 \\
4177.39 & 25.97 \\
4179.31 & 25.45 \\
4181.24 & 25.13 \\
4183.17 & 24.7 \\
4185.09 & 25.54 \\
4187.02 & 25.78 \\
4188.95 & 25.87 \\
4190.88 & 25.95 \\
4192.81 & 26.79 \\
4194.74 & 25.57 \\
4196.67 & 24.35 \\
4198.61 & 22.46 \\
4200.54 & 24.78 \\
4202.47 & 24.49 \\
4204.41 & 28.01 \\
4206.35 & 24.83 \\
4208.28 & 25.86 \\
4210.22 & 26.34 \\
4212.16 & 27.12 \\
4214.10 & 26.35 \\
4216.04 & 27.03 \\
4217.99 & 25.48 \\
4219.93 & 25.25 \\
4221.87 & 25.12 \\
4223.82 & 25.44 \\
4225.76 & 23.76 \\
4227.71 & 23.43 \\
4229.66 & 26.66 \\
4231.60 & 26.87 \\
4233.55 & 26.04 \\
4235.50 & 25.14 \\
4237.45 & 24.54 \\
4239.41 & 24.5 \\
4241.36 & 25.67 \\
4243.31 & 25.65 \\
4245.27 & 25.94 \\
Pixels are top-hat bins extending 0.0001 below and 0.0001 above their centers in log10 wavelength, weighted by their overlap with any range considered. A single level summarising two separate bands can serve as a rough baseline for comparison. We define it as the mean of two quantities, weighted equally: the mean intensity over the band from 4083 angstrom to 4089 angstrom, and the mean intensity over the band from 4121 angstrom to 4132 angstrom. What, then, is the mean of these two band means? 25.5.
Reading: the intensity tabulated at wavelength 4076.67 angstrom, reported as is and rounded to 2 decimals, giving 26.65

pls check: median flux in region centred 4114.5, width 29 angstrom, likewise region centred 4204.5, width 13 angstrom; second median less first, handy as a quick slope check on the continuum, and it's 0.3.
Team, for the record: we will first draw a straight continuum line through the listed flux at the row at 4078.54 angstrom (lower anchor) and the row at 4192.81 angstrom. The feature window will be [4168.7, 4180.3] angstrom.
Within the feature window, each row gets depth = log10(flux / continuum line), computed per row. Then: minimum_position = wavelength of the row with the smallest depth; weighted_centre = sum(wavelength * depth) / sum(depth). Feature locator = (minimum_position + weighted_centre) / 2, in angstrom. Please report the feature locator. 4172.8 angstrom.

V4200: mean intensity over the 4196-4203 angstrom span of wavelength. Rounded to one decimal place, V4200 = 24.0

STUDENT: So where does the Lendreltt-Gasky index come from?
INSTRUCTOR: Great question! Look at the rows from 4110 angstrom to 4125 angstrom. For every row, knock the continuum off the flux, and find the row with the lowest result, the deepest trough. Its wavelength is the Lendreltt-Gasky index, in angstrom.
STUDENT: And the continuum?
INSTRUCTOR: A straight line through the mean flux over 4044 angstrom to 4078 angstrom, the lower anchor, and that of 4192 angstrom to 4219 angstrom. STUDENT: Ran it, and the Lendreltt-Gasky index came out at 4110.60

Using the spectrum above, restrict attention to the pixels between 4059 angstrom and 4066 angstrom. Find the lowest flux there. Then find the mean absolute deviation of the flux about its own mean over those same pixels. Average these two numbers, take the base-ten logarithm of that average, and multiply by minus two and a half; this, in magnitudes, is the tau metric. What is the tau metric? -2.81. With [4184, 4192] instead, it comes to -2.77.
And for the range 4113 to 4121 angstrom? -2.74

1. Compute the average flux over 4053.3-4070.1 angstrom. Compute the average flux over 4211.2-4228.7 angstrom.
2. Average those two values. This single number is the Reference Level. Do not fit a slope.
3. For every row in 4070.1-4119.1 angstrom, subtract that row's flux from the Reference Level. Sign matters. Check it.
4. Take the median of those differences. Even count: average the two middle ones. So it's 1.1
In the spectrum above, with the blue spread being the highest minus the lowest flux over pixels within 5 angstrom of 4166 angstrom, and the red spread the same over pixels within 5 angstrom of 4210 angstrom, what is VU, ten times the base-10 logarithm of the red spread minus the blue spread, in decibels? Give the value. -3.6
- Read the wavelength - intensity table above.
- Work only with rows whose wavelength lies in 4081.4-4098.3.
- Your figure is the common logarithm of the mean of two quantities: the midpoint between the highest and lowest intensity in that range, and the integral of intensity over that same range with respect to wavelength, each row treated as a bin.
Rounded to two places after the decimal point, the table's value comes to 2.35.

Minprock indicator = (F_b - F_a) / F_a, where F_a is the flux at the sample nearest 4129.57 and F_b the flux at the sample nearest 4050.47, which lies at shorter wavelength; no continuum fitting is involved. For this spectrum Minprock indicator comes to 0.09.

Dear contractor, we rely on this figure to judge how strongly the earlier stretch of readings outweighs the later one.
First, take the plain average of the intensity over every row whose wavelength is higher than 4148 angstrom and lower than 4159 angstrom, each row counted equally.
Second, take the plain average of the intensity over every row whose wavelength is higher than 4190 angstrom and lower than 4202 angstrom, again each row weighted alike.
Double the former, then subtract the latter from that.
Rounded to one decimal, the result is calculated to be 27.7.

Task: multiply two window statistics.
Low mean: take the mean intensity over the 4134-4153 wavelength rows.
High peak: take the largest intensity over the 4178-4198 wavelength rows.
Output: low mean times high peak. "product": 697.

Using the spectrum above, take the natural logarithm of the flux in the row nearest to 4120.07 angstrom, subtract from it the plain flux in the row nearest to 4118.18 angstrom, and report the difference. -22.0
